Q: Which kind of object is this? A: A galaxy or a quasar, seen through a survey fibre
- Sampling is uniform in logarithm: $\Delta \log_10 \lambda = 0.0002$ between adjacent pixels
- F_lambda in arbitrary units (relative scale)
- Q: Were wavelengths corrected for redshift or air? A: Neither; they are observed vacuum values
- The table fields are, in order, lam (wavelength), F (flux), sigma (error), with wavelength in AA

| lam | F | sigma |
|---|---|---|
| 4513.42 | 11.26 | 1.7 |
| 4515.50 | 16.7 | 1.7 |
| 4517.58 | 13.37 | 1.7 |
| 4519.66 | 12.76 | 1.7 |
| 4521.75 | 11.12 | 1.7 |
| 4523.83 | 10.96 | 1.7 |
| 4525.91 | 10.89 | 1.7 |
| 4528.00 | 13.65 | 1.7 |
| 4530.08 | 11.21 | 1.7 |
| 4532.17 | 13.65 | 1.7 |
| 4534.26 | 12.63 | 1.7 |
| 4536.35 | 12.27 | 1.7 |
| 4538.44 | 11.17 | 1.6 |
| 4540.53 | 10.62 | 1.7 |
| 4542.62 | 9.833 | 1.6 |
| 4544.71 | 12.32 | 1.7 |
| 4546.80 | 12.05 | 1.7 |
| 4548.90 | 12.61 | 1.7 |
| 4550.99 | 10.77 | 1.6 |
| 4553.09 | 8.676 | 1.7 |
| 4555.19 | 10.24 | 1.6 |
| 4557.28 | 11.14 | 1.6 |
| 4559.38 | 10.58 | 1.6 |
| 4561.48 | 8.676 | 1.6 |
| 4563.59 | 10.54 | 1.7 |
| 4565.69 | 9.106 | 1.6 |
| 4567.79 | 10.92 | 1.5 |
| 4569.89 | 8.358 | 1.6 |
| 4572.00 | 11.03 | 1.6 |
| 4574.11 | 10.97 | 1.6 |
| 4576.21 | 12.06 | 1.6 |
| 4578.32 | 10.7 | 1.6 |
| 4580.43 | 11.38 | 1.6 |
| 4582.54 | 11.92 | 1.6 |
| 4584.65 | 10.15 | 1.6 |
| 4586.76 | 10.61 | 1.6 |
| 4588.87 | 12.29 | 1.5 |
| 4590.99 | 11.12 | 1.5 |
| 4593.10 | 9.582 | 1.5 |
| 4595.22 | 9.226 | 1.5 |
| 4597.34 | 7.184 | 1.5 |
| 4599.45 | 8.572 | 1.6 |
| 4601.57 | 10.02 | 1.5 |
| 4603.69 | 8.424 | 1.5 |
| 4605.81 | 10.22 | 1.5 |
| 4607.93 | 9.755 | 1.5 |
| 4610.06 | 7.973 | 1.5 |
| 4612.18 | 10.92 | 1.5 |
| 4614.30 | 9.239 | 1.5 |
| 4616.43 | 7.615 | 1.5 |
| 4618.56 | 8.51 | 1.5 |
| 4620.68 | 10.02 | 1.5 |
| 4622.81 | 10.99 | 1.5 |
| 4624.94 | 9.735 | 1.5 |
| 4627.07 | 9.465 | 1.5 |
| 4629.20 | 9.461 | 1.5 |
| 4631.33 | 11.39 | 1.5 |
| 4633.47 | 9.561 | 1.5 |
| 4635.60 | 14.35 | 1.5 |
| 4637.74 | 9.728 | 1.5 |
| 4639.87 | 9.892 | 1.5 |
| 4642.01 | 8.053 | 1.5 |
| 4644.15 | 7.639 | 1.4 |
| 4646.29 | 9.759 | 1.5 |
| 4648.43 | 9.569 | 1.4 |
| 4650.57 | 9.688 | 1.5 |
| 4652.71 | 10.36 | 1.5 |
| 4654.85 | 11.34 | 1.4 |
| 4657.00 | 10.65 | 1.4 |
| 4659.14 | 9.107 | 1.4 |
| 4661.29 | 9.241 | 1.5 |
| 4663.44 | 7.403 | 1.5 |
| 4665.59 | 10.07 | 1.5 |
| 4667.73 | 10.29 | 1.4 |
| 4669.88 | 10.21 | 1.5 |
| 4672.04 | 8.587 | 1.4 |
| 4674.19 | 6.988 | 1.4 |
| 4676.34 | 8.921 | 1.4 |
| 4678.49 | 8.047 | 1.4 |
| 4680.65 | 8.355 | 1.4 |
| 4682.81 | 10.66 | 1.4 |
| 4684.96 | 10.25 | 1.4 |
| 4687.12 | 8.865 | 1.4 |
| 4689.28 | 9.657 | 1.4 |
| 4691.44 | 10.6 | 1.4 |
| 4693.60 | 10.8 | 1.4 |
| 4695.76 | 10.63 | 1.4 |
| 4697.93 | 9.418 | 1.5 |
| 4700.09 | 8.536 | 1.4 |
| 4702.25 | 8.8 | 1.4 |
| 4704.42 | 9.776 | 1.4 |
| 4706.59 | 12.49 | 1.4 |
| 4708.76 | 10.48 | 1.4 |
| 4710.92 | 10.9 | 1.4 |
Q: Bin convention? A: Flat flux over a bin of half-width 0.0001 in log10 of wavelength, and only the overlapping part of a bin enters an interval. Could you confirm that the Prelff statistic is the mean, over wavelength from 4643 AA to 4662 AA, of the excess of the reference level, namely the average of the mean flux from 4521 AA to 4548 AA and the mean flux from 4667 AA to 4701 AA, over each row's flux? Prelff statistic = 0.87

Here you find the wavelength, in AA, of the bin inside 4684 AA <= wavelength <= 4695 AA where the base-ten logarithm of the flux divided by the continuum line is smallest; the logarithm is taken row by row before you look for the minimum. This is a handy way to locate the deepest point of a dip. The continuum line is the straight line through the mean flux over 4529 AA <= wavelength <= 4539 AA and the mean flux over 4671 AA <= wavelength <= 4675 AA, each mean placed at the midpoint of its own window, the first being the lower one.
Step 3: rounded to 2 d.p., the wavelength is 4687.12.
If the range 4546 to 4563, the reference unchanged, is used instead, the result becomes 4553.09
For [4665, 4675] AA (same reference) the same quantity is 4674.19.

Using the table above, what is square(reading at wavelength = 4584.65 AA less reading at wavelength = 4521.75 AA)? 0.9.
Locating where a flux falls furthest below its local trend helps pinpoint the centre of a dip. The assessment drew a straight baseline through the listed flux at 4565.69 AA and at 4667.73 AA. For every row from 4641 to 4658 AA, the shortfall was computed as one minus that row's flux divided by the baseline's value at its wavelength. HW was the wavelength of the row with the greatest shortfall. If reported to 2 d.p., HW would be 4644.15 AA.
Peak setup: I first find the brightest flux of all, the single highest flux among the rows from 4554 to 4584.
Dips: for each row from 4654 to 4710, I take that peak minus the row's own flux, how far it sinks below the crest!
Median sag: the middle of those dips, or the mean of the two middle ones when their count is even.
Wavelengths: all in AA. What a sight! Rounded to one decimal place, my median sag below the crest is 2.3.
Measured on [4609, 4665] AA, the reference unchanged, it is 2.4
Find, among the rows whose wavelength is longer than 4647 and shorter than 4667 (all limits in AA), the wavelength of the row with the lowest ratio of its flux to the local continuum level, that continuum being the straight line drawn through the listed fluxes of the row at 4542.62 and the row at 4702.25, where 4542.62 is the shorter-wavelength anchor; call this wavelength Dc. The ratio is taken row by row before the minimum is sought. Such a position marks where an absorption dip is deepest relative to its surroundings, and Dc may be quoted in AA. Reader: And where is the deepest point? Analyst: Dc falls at 4663.44 AA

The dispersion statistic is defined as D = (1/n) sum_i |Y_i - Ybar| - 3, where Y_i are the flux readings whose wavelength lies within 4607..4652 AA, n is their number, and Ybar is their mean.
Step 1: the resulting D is -2.07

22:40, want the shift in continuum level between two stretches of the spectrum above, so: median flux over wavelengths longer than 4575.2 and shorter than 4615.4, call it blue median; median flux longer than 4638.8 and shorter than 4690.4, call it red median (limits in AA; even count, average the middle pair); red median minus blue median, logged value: -0.5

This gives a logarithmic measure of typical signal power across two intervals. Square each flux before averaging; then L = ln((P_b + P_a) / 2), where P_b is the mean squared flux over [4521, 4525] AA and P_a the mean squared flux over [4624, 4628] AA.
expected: 4.67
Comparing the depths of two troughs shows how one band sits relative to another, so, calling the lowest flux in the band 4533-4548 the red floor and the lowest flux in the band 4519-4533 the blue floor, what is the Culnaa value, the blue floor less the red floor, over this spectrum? 1.1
